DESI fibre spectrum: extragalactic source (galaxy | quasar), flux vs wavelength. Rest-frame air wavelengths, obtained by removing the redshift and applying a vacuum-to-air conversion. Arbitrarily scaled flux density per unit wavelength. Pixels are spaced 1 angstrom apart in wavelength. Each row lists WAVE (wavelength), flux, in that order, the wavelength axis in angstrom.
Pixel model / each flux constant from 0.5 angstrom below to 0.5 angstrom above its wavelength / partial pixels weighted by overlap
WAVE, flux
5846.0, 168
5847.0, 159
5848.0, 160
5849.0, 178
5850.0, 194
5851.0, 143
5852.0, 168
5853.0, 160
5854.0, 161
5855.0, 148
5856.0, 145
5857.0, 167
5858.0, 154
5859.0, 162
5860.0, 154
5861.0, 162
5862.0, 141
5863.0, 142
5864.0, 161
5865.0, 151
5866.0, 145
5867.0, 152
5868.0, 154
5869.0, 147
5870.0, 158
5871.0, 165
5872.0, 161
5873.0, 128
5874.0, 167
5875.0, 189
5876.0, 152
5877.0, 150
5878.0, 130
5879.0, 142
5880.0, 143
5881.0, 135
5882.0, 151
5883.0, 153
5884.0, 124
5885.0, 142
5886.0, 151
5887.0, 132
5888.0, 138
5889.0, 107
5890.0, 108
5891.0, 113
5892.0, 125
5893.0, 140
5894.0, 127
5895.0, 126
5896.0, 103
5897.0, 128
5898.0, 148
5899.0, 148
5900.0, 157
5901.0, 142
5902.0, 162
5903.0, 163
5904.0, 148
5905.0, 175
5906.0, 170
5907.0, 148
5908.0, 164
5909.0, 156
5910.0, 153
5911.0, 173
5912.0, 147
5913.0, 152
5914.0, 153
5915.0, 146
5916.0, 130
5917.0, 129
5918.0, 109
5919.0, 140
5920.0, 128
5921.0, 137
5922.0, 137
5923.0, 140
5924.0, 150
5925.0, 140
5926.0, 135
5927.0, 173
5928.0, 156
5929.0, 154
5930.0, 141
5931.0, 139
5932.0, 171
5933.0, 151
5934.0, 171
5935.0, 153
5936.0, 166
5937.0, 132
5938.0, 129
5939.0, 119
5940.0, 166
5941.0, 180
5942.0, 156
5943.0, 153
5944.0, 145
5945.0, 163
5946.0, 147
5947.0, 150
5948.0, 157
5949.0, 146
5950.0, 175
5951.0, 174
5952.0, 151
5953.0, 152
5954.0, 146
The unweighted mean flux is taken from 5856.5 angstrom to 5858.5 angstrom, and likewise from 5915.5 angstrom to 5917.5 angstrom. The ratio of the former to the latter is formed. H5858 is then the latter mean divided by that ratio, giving 104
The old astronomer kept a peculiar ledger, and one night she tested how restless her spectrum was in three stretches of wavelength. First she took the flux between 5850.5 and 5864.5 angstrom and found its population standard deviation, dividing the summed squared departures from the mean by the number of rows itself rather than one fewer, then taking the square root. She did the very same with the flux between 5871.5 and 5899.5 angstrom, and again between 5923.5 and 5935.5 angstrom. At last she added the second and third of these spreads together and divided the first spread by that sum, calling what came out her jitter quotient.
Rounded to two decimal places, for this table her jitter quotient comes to 0.29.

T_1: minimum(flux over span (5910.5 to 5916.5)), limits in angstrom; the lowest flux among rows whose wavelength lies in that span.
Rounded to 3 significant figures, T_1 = 130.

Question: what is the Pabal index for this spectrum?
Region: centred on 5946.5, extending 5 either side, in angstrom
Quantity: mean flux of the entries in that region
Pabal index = 157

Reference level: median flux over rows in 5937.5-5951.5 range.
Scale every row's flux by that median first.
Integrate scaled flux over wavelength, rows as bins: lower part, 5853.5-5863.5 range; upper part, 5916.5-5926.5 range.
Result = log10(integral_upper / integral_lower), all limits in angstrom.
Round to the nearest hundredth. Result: -0.06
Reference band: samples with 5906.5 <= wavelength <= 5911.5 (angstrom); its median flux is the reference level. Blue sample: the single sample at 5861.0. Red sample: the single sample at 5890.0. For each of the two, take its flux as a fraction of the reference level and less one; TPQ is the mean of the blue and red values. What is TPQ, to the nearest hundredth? -0.13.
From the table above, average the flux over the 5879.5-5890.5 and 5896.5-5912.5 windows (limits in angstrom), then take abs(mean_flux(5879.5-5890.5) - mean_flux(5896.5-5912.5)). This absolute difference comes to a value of 20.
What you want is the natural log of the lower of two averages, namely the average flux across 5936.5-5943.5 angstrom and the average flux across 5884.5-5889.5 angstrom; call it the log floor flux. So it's 4.90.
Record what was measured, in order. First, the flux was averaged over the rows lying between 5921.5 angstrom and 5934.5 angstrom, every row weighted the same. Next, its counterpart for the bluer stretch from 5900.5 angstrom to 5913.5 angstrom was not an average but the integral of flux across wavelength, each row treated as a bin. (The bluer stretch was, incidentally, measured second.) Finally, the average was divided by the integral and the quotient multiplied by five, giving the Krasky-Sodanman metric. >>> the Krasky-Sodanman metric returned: 0.367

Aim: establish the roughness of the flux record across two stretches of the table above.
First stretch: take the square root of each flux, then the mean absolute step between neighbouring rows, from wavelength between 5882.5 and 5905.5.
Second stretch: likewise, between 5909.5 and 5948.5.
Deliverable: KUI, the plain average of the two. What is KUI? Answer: 0.60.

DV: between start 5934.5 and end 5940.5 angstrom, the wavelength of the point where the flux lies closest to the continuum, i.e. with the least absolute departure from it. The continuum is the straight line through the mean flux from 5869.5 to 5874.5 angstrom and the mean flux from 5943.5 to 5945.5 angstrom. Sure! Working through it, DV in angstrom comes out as 5935.0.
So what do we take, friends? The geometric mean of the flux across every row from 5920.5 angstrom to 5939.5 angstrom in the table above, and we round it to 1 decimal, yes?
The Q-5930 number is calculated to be 146.3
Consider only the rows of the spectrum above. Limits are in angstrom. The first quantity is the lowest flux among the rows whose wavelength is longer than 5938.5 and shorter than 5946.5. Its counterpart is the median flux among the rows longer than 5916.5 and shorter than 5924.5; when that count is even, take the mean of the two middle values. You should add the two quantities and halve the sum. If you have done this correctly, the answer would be 128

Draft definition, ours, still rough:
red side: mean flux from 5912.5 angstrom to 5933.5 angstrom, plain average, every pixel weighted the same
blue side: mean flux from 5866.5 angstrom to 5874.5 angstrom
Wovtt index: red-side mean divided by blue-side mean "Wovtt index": 0.93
